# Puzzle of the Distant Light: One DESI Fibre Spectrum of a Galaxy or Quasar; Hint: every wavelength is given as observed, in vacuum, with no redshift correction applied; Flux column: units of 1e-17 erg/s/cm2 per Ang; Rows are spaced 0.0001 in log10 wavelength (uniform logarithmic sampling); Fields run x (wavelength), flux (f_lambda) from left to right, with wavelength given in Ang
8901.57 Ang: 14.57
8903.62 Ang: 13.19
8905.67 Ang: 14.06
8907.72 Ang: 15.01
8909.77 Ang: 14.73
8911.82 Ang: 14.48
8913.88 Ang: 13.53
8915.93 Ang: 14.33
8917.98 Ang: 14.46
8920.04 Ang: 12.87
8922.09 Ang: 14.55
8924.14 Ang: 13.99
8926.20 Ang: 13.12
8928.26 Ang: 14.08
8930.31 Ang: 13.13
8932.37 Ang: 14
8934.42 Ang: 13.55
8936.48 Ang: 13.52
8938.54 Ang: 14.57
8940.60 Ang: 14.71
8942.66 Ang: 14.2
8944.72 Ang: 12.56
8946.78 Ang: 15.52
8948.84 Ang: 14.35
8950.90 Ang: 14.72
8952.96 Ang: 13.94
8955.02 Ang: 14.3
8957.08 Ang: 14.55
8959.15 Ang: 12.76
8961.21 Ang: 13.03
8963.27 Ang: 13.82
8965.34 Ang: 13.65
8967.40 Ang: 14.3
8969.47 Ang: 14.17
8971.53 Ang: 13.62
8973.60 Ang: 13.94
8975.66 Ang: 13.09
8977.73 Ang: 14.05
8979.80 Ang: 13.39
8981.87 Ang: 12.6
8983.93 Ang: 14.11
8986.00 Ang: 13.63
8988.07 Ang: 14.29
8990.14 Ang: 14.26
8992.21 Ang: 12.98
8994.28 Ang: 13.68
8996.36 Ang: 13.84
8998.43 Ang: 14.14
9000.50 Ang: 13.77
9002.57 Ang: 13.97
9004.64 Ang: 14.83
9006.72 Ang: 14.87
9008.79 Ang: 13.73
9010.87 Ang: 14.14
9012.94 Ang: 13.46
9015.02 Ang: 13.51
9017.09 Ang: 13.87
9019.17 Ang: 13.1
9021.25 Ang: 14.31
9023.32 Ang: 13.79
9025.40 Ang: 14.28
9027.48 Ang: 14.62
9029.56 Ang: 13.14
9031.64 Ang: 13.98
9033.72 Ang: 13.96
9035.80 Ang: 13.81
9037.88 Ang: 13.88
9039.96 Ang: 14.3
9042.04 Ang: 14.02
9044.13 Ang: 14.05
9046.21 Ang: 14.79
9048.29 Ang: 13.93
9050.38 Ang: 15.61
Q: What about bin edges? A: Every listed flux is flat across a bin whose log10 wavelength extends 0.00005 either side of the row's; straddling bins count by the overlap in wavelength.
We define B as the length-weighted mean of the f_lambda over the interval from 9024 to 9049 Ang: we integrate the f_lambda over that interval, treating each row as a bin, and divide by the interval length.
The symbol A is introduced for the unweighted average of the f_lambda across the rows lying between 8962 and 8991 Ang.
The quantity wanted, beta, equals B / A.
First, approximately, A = 13.8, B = 14.1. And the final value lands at 1.02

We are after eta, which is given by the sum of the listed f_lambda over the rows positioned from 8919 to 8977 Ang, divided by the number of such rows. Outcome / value 13.9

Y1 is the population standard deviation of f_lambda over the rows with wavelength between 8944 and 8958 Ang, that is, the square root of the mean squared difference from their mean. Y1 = 0.8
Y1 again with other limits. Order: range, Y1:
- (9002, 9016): 0.5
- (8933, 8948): 0.9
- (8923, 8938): 0.4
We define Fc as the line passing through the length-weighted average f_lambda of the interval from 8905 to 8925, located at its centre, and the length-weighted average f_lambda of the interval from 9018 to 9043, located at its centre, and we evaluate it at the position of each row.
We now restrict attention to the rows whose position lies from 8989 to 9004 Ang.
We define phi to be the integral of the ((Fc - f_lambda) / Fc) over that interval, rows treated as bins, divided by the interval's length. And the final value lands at 0.013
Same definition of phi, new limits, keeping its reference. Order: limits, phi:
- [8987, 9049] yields -0.001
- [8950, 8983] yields 0.024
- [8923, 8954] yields 0.011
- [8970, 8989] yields 0.029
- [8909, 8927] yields 0.014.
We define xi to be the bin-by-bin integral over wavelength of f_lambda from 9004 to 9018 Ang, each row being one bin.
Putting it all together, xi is 197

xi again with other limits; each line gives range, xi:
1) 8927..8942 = 209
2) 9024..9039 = 209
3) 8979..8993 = 191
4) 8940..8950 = 143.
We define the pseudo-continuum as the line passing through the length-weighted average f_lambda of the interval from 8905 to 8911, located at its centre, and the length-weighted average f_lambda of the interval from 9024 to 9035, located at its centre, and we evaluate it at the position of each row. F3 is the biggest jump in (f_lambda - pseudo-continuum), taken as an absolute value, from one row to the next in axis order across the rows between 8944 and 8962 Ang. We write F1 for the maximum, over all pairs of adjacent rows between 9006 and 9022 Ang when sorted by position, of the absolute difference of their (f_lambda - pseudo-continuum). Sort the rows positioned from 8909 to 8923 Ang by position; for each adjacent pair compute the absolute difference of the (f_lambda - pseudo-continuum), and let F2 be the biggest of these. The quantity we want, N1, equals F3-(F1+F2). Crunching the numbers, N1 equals 0.1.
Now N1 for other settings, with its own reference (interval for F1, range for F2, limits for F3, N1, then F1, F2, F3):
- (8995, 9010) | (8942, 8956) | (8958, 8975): -3.3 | 1.13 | 3.0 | 0.80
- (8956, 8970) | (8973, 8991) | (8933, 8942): -2.2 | 1.78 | 1.5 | 1.06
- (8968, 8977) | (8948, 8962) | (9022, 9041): -1.1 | 0.84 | 1.8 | 1.47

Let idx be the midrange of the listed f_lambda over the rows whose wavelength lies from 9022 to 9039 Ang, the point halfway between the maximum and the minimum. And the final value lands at 13.9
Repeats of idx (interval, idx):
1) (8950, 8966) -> 13.7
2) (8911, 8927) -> 13.7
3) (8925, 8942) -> 13.9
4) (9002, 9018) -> 14.2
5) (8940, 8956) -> 14.0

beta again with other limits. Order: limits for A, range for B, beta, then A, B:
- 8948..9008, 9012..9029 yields 1.00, 13.9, 13.8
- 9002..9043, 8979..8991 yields 0.98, 14.0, 13.7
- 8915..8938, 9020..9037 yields 1.01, 13.8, 14.0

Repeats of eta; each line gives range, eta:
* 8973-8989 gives 13.6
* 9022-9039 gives 13.9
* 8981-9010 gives 13.9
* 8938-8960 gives 14.2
